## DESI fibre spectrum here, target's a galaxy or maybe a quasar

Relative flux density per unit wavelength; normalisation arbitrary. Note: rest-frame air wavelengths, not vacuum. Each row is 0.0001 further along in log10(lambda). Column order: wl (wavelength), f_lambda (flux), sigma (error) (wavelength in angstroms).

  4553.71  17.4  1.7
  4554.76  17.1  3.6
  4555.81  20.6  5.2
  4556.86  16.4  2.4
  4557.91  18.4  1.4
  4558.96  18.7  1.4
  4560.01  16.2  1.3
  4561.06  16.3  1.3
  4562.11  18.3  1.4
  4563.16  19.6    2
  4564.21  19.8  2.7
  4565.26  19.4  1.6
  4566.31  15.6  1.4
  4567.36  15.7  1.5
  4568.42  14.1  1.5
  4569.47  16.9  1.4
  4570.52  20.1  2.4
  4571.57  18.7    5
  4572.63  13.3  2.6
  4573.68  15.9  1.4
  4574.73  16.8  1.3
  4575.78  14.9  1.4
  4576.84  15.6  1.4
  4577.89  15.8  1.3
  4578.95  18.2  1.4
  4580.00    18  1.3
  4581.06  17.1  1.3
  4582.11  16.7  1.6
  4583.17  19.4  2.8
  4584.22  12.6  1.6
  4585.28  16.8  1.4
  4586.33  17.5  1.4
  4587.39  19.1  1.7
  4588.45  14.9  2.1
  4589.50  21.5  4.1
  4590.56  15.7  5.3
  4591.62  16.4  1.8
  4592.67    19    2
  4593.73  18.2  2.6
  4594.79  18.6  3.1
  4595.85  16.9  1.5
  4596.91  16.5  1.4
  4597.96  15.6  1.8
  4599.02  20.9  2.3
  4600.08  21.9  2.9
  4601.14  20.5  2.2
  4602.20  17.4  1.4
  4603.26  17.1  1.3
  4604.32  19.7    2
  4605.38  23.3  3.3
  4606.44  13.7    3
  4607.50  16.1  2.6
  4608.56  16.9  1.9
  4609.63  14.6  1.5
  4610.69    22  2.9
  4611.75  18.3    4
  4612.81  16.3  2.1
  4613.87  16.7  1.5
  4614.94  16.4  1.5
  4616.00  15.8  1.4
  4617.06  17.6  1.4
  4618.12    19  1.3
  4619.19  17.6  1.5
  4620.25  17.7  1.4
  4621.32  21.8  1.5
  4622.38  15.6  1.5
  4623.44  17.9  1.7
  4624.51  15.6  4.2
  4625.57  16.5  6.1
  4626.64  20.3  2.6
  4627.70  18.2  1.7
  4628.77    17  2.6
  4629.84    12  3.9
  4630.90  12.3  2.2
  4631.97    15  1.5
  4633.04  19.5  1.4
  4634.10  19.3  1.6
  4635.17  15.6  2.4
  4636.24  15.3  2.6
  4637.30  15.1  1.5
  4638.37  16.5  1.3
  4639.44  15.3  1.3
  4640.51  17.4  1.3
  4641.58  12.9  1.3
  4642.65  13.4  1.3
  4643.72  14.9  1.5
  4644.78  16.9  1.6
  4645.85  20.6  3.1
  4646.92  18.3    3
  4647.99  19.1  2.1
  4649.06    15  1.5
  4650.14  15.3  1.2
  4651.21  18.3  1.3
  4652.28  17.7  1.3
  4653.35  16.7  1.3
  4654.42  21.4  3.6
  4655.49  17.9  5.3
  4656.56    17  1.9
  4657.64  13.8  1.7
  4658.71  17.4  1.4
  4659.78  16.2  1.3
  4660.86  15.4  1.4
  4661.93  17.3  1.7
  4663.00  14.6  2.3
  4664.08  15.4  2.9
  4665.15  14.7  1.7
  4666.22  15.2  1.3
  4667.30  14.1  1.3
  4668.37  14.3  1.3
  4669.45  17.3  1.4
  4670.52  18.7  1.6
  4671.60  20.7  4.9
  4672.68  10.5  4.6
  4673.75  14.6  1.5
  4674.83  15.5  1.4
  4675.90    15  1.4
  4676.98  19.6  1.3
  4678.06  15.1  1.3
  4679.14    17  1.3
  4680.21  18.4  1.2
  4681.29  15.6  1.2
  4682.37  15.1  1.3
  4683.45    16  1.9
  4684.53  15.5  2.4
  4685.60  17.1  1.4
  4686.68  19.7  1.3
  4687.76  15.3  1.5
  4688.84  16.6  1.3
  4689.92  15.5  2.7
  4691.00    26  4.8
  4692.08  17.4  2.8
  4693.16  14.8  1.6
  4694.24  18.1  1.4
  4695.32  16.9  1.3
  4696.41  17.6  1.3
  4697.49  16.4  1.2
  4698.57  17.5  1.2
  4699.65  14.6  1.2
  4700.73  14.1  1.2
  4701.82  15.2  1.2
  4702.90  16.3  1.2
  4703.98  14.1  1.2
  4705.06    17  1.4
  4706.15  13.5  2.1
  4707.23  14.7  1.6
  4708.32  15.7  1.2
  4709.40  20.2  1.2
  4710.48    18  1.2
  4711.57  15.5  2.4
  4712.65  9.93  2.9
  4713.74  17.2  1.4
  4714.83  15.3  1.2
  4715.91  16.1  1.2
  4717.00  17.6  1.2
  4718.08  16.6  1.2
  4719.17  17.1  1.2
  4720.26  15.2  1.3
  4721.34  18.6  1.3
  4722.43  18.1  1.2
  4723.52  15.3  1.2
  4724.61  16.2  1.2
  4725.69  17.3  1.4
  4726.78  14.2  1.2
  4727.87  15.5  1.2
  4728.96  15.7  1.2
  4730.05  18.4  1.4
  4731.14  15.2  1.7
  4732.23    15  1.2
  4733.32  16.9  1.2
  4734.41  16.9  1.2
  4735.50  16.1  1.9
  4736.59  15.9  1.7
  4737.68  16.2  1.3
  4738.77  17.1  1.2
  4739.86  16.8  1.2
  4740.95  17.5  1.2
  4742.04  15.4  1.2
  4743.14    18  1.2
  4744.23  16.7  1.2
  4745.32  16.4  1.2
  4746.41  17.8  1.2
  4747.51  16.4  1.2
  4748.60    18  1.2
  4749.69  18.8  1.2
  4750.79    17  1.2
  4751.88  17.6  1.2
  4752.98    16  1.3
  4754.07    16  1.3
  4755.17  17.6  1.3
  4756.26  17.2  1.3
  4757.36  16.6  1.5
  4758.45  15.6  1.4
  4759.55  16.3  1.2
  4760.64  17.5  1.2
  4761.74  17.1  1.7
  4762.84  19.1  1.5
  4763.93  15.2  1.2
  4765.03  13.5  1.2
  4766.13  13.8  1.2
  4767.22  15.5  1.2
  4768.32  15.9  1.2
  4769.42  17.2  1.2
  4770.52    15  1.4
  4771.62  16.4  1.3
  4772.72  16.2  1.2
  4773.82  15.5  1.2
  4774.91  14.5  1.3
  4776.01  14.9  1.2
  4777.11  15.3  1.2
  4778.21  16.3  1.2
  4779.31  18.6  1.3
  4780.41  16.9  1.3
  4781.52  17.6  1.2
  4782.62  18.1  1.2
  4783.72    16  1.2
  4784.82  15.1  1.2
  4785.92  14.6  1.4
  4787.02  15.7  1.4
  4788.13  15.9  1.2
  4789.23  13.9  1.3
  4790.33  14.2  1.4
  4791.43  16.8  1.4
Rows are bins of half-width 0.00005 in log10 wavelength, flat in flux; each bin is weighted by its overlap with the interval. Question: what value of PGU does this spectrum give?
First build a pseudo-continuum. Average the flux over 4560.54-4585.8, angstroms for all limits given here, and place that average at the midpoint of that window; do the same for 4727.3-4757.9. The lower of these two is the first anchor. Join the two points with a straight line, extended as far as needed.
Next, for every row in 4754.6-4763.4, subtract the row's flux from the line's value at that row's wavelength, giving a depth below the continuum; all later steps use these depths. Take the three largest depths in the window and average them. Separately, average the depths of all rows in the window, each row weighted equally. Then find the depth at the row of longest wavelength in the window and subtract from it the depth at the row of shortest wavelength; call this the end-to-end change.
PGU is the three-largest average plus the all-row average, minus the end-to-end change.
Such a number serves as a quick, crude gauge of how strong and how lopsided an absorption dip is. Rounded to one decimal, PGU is 1.7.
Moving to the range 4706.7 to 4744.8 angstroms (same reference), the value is 6.3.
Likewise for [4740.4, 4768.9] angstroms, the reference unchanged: 1.1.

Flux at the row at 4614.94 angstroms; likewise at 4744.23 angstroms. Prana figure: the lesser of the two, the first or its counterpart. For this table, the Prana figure 16.4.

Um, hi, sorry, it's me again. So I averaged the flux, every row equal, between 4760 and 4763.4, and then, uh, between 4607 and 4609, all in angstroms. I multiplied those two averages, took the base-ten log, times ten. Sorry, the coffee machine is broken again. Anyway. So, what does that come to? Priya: 24.7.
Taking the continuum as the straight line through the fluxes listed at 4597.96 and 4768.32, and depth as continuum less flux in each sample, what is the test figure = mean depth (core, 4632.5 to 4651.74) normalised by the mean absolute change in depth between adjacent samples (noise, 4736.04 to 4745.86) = -0.9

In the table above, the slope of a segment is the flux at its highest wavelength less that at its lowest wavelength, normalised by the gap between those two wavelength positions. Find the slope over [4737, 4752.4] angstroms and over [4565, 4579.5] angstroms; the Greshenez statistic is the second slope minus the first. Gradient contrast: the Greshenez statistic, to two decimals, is -0.19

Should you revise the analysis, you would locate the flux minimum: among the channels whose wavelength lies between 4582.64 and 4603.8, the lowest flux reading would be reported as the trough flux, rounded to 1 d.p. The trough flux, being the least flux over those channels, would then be 12.6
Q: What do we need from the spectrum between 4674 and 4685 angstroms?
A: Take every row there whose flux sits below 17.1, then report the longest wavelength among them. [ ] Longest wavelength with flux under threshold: 4684.53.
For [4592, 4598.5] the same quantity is 4597.96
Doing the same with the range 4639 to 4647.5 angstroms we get 4644.78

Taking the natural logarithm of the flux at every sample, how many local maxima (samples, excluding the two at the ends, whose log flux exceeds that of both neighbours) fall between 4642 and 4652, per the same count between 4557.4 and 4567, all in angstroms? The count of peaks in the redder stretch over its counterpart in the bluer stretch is 1.0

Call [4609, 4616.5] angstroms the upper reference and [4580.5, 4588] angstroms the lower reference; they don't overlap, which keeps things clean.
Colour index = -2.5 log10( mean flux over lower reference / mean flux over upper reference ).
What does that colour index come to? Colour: 0.01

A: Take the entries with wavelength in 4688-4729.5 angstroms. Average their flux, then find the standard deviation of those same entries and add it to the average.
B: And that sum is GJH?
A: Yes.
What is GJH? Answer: 18.7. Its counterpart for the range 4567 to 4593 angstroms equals 18.9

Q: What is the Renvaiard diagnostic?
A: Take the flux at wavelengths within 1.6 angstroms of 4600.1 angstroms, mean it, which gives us 21.1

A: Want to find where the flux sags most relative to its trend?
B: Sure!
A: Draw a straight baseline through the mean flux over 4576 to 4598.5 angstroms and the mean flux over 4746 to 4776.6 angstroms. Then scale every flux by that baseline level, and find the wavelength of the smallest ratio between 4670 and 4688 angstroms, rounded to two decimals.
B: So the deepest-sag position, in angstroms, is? 4672.68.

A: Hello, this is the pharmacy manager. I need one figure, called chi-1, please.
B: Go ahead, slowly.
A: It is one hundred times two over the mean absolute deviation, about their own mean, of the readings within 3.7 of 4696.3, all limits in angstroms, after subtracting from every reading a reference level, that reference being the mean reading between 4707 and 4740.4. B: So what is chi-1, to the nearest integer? 181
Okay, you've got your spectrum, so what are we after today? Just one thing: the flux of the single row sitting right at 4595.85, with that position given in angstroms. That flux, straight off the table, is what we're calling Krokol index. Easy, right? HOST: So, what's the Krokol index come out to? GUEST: 16.9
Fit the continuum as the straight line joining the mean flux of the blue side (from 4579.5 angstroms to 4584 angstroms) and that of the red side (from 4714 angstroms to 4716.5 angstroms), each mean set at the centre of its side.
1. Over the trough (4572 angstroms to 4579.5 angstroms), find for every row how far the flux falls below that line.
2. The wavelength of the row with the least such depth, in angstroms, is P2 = 4578.95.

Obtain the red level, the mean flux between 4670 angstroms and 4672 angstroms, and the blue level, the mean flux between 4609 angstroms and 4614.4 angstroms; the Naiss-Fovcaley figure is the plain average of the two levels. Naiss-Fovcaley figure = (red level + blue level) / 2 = 18.6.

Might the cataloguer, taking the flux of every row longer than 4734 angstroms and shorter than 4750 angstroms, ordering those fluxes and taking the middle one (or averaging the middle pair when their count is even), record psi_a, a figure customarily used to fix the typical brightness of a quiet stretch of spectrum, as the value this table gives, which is 16.80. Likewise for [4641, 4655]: 16.90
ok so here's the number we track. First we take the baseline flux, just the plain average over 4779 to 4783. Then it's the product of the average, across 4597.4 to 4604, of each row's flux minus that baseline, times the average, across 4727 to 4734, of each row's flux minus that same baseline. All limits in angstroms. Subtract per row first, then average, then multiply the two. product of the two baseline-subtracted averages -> -2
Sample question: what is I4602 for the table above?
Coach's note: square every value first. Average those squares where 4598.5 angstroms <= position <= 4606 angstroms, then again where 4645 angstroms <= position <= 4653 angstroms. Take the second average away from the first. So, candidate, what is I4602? 90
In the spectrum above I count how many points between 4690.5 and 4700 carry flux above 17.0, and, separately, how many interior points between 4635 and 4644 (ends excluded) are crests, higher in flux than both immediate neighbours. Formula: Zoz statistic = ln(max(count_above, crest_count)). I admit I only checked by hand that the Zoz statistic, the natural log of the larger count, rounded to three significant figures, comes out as 1.61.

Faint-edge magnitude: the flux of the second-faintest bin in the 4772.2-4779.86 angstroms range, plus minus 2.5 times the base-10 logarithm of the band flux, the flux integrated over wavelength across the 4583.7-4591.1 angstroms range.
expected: 9.7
